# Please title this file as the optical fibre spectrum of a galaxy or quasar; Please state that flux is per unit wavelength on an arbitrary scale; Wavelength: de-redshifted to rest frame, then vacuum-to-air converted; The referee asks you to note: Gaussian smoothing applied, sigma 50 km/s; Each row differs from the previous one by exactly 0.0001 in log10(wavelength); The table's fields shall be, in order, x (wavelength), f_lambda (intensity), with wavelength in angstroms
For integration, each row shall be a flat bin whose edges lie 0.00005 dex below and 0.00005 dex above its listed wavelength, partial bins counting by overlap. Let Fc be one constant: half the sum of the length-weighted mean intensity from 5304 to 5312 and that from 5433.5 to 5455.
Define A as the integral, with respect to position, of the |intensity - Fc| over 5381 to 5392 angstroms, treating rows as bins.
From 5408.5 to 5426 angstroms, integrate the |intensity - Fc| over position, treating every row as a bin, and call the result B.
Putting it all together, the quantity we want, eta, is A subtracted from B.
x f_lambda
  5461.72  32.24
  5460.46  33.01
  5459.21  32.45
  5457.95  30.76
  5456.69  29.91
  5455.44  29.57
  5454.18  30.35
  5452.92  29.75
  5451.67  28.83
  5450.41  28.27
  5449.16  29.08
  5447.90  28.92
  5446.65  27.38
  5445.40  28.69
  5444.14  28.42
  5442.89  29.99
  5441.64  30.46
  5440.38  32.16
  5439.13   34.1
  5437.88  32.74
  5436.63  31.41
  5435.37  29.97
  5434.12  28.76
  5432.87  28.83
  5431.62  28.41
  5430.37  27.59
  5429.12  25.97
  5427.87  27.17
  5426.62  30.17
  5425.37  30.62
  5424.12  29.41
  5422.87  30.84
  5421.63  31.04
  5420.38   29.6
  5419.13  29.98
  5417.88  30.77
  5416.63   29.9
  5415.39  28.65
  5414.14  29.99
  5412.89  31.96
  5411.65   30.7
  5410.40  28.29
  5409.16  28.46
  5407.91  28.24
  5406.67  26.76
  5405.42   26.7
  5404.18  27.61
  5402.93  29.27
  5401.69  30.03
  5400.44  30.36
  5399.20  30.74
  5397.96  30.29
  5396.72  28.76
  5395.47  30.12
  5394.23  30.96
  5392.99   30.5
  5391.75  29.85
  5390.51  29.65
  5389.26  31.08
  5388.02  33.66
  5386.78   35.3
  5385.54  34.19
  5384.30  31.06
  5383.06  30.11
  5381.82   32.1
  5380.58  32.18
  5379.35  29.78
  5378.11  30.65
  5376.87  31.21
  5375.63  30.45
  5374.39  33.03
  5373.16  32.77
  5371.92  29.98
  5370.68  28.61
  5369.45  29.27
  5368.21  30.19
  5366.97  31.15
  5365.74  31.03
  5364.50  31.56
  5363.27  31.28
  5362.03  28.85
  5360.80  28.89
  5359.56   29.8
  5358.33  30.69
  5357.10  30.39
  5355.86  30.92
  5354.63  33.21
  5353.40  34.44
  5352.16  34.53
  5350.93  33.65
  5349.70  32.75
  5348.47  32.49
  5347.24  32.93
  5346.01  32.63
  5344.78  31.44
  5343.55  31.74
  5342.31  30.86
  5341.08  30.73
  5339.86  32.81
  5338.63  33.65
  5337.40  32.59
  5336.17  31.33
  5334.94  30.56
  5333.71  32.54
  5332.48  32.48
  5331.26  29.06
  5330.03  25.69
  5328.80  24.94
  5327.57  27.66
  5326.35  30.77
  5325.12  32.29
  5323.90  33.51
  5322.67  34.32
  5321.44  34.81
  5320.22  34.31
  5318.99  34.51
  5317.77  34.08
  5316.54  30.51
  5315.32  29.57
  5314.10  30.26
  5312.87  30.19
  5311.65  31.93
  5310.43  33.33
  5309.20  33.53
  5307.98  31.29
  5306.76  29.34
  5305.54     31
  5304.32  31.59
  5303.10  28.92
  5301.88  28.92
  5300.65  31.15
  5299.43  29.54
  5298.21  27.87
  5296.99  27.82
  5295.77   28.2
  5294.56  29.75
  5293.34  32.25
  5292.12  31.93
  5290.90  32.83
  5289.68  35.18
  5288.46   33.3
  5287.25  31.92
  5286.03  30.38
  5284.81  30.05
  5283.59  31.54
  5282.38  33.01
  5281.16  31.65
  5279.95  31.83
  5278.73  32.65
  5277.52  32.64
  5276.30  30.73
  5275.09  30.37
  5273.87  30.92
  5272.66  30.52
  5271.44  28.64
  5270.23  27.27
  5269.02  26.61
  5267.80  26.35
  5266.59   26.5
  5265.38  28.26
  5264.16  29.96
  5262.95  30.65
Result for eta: -1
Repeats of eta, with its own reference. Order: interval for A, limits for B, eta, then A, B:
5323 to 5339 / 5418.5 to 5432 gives -13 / 36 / 23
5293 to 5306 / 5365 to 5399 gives 19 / 21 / 40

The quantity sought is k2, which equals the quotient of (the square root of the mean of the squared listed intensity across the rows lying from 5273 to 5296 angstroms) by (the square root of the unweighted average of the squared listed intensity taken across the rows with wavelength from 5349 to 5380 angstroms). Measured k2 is 1.01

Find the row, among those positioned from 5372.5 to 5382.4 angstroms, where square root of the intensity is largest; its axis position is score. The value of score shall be 5374.39 angstroms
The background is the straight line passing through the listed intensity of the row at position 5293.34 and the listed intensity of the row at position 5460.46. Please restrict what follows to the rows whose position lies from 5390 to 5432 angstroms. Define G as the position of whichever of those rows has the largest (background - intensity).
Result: 5429.12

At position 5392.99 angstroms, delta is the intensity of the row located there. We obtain 30.5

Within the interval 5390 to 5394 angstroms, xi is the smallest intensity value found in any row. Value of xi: 29.65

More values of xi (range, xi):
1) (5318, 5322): 34.31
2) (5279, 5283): 31.65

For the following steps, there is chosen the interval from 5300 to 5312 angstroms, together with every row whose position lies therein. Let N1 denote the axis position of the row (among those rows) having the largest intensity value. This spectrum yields 5309.20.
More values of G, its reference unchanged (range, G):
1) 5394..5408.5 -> 5405.42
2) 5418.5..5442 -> 5429.12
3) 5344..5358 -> 5357.10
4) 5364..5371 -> 5370.68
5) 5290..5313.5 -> 5296.99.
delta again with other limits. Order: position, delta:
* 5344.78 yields 31.44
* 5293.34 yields 32.25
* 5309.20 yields 33.53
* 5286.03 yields 30.38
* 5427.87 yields 27.17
